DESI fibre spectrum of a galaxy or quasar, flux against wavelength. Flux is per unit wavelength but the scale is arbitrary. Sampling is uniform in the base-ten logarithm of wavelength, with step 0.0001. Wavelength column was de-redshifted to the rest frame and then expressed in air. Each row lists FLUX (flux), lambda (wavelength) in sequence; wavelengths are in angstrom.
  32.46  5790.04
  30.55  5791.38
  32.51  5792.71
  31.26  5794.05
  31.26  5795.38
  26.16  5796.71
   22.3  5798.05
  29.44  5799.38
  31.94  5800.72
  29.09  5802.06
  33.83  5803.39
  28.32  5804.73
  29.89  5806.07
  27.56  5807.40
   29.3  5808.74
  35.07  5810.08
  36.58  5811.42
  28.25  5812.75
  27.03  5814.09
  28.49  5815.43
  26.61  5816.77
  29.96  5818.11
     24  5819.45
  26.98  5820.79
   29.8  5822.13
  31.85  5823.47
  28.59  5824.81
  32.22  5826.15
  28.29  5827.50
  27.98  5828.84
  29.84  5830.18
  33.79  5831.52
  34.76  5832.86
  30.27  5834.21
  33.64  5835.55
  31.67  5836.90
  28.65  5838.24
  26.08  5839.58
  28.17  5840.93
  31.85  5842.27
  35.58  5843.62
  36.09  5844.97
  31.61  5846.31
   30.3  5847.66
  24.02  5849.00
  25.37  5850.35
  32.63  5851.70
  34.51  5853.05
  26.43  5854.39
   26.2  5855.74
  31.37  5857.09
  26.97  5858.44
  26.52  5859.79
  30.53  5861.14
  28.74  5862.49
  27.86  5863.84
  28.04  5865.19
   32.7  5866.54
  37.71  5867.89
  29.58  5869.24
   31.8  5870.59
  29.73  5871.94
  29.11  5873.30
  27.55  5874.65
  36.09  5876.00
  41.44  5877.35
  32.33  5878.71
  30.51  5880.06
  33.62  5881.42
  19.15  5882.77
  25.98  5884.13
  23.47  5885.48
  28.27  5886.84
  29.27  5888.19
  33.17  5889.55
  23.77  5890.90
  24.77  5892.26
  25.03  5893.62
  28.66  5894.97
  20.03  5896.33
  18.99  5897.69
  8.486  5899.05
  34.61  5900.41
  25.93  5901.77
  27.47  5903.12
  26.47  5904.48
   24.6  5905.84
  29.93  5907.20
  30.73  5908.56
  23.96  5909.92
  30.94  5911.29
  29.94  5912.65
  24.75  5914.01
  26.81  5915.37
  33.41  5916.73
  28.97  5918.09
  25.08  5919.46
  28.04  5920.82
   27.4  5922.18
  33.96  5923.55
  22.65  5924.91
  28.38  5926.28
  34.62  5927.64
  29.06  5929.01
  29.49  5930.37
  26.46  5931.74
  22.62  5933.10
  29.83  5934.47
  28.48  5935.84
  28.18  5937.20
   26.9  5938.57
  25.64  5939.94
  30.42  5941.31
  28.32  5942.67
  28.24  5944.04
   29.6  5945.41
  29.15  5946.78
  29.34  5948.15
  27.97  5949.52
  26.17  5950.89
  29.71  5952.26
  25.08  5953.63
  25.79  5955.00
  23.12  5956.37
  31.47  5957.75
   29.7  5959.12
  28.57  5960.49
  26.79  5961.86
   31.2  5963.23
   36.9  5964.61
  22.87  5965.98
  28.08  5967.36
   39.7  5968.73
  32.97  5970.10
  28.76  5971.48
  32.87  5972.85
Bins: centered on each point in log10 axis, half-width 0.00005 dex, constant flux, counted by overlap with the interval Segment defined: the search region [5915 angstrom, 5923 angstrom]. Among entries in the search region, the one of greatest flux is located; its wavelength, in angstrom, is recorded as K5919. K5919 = 5916.73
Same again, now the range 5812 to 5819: 5818.11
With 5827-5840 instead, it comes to 5832.86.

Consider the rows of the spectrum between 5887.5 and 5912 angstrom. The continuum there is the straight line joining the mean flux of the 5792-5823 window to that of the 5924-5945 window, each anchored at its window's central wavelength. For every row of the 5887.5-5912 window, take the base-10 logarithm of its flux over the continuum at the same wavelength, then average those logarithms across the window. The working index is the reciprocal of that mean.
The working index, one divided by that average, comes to -18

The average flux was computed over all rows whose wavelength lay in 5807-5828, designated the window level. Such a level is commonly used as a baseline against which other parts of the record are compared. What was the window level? 29.4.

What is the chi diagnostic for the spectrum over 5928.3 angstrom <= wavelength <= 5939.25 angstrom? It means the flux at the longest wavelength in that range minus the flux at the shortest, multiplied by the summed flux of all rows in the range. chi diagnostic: -477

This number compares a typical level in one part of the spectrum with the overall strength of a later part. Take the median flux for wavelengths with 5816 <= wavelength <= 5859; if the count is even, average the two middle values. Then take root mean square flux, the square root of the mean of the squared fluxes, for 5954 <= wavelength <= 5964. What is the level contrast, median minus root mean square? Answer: 1.7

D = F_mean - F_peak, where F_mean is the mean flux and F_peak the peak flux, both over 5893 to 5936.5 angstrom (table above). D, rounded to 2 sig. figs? -7.6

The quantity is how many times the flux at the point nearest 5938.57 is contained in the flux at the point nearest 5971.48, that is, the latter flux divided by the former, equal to 1.07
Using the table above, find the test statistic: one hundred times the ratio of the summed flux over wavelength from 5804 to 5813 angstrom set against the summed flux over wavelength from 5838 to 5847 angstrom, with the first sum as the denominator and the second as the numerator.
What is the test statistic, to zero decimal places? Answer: 101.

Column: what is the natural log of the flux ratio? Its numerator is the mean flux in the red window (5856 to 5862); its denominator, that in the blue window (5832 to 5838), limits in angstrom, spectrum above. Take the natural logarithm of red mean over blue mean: -0.12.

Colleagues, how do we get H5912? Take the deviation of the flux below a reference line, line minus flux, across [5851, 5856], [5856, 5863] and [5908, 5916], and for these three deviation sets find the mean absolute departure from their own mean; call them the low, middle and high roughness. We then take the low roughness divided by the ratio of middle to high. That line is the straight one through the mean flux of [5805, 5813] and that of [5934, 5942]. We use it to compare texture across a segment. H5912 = 5.7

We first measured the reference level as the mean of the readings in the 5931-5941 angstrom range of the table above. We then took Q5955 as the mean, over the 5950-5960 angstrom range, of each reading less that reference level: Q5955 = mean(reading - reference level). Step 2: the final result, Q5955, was 0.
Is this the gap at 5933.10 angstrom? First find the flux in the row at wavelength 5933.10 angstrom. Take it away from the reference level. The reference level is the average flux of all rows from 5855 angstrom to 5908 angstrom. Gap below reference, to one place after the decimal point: 5.5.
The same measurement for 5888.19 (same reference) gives -1.2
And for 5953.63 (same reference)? 3.0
